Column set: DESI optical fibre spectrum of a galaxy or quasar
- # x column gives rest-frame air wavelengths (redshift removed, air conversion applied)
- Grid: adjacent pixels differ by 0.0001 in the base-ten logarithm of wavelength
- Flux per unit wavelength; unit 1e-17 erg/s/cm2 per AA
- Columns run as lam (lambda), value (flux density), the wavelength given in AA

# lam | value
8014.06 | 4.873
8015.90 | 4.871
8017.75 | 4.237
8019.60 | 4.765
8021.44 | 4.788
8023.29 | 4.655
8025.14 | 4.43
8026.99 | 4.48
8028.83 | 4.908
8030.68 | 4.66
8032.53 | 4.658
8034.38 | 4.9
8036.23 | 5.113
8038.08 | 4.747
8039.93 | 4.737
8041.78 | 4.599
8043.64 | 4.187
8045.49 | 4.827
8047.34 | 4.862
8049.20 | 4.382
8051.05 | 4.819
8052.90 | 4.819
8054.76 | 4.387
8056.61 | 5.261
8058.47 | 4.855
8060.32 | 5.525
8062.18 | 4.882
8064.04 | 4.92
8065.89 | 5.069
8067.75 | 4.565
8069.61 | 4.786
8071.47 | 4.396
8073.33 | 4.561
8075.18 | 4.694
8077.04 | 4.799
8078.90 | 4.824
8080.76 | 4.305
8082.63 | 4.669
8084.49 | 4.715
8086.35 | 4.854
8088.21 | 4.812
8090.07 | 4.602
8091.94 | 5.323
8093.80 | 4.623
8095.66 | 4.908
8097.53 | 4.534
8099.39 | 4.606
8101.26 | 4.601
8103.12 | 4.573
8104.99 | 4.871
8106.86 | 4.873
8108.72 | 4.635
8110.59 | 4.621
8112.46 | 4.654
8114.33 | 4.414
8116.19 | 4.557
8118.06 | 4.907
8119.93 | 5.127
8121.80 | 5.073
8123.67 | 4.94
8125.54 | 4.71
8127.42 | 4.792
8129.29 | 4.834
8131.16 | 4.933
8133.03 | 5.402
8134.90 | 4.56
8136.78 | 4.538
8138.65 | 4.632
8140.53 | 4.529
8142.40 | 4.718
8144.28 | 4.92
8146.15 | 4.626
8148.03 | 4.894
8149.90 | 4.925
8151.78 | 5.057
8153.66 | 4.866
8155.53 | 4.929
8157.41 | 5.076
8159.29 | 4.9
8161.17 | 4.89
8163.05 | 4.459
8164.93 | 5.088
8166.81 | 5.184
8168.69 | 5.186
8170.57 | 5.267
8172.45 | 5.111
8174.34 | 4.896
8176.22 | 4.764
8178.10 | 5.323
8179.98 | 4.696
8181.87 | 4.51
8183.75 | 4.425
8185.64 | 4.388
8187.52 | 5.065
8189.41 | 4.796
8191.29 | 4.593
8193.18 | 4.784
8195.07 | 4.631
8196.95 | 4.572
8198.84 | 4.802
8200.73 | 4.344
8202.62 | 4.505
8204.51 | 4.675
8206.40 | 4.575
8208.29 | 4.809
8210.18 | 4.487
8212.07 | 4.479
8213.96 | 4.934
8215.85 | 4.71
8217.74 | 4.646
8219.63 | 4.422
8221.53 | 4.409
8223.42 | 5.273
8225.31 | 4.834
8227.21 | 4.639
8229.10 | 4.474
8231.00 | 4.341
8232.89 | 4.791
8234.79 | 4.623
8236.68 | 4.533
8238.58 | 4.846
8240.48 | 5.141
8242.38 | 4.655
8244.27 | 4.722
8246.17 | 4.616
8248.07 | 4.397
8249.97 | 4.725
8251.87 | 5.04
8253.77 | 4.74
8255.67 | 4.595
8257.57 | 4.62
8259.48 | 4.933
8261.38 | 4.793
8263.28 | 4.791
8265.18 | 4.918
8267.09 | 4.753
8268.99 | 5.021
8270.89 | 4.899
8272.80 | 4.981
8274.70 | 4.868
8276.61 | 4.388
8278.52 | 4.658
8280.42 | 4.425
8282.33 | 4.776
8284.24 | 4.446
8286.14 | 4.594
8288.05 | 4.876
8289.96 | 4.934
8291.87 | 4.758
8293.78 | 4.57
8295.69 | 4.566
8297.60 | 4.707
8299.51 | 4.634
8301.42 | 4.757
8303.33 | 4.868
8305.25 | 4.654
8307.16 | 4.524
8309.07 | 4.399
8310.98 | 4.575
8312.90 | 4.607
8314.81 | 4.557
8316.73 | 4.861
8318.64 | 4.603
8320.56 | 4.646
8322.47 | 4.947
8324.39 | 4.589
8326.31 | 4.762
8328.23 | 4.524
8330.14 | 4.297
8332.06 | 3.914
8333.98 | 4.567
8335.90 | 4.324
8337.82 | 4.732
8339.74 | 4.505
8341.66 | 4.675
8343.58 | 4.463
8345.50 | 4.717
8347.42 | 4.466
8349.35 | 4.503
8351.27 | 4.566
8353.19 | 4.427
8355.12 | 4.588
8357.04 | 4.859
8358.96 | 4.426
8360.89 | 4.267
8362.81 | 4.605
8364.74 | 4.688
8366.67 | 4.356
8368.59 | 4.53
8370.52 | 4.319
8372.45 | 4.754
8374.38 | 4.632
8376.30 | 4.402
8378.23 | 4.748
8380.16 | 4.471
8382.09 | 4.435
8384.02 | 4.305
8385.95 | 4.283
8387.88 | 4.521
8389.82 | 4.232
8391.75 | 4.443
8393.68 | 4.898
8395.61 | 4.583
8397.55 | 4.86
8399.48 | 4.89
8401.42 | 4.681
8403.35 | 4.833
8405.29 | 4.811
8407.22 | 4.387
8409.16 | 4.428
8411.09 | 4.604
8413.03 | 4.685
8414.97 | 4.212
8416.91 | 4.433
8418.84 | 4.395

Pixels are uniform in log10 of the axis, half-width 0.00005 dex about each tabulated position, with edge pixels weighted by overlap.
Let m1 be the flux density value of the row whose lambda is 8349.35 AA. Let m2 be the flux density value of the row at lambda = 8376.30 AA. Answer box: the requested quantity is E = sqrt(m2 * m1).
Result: 4.5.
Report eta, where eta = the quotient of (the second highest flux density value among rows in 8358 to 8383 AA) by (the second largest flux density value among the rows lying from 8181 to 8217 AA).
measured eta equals 0.96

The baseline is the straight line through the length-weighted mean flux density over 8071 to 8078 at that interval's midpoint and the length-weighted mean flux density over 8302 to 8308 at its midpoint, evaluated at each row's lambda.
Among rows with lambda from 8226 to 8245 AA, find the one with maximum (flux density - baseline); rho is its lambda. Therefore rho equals 8240.48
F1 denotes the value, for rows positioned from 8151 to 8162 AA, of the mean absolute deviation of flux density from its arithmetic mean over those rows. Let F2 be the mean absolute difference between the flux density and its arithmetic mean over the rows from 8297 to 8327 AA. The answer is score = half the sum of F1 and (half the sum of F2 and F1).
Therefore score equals 0.08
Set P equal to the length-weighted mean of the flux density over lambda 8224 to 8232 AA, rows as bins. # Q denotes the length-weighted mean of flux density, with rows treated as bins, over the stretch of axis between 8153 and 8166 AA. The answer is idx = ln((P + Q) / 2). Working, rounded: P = 4.61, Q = 4.89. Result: 1.56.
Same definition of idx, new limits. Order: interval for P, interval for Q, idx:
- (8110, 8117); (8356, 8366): 1.52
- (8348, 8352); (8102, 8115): 1.52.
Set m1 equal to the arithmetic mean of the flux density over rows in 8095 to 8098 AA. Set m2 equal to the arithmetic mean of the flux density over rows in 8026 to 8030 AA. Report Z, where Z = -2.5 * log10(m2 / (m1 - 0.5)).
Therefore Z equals -0.12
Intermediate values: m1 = 4.72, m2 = 4.7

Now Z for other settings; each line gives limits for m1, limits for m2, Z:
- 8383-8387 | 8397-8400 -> -0.27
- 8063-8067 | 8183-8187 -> 0.02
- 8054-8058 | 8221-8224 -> -0.12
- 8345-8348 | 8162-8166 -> -0.17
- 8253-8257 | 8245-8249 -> -0.08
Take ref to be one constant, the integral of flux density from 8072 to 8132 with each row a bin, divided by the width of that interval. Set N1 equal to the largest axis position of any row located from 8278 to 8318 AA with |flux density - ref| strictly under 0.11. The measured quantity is 8305.25 AA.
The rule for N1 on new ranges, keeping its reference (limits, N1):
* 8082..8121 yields 8112.46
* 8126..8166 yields 8142.40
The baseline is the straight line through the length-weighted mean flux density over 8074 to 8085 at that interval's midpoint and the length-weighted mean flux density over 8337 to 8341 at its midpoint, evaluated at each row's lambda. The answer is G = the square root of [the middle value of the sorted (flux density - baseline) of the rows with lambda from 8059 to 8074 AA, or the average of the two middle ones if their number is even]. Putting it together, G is 0.41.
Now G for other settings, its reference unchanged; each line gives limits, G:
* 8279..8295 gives 0.22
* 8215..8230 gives 0.06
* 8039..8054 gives 0.33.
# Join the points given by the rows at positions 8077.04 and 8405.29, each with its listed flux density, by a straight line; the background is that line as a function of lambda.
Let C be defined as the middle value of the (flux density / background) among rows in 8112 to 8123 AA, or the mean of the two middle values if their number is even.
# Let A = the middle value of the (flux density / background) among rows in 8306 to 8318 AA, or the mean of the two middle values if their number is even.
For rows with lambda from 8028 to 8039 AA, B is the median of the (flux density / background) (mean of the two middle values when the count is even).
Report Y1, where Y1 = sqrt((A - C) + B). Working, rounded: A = 0.95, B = 1.01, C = 1.00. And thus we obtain 0.98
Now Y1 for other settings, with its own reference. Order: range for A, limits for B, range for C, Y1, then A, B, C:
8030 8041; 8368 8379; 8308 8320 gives 0.99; 0.99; 0.95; 0.95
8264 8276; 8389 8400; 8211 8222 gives 1.03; 1.02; 0.98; 0.95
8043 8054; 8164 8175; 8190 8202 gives 1.06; 1.00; 1.07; 0.96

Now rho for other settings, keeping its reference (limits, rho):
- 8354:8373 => 8357.04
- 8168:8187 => 8178.10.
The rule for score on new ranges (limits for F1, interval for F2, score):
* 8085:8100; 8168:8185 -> 0.21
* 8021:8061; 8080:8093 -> 0.21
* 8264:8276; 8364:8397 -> 0.09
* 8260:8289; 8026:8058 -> 0.17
